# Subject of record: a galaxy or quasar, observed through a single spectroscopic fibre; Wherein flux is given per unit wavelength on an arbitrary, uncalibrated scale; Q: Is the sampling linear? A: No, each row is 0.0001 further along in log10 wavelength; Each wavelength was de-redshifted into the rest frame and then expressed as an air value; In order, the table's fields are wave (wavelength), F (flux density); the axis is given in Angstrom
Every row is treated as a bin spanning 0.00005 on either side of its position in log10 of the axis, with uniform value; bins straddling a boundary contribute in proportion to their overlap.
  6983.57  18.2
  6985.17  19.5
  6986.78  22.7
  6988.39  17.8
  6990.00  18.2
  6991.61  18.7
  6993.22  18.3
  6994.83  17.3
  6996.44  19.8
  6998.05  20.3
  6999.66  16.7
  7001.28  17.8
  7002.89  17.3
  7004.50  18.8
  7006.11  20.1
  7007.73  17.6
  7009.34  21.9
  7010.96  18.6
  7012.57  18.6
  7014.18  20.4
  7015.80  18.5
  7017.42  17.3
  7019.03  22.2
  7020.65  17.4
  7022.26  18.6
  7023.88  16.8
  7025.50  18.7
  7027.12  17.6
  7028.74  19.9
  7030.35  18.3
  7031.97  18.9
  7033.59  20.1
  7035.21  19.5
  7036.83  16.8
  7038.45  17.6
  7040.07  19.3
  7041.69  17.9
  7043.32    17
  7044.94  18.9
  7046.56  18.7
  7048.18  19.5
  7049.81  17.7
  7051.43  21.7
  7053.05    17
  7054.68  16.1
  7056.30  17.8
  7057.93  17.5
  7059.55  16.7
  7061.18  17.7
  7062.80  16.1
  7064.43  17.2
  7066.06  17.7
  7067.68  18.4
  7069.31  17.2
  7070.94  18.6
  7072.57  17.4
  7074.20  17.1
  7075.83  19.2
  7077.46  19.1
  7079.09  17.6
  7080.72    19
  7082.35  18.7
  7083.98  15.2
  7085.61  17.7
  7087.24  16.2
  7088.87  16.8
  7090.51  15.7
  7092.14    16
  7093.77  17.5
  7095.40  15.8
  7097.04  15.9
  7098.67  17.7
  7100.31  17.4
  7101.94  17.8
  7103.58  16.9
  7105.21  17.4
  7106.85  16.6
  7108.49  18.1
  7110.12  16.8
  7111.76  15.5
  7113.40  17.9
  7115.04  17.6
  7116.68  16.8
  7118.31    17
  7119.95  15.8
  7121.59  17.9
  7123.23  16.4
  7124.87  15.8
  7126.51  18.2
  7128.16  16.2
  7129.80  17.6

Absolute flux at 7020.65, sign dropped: 17.4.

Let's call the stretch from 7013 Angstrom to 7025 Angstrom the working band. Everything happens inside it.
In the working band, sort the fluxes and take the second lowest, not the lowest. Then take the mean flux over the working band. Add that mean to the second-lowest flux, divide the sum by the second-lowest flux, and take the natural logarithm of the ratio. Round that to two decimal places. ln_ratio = 0.73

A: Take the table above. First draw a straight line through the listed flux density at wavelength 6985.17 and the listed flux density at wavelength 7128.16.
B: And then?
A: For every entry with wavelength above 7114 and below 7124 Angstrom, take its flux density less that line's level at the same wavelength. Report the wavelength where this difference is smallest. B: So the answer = 7119.95 Angstrom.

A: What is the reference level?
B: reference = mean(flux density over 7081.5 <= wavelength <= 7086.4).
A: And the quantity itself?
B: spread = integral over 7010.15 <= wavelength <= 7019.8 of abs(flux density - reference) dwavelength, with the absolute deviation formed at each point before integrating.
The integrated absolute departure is 20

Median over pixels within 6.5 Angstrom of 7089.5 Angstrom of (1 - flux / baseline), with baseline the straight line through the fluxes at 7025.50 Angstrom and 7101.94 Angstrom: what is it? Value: 0.10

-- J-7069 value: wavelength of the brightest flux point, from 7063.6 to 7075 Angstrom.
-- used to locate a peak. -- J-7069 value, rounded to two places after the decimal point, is 7070.94 Angstrom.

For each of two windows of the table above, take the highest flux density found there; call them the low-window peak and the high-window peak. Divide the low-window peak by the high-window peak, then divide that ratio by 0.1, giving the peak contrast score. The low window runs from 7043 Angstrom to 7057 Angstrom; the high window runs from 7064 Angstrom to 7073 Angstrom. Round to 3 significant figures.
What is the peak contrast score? 11.7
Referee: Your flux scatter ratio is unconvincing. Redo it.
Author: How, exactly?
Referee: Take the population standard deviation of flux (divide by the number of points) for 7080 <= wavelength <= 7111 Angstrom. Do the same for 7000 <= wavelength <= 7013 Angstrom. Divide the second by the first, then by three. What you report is 0.46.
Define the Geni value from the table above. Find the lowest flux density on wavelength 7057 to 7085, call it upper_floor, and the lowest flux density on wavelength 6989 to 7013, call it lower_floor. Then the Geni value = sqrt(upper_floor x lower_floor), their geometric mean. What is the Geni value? 15.9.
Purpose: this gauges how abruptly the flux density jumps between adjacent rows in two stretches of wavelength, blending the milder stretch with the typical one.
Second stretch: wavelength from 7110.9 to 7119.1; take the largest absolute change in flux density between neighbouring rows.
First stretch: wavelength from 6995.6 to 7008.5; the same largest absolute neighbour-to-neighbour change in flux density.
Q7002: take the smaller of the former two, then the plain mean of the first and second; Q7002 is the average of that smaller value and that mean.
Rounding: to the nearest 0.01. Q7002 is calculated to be 2.70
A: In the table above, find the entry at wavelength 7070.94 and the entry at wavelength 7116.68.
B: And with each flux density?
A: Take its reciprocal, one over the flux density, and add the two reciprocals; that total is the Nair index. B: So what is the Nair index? 0.113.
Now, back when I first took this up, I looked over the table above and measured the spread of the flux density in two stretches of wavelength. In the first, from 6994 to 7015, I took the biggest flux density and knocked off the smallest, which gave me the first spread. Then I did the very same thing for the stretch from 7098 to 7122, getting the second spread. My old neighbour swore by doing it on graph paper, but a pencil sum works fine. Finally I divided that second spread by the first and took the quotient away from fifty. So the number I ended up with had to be 49.5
